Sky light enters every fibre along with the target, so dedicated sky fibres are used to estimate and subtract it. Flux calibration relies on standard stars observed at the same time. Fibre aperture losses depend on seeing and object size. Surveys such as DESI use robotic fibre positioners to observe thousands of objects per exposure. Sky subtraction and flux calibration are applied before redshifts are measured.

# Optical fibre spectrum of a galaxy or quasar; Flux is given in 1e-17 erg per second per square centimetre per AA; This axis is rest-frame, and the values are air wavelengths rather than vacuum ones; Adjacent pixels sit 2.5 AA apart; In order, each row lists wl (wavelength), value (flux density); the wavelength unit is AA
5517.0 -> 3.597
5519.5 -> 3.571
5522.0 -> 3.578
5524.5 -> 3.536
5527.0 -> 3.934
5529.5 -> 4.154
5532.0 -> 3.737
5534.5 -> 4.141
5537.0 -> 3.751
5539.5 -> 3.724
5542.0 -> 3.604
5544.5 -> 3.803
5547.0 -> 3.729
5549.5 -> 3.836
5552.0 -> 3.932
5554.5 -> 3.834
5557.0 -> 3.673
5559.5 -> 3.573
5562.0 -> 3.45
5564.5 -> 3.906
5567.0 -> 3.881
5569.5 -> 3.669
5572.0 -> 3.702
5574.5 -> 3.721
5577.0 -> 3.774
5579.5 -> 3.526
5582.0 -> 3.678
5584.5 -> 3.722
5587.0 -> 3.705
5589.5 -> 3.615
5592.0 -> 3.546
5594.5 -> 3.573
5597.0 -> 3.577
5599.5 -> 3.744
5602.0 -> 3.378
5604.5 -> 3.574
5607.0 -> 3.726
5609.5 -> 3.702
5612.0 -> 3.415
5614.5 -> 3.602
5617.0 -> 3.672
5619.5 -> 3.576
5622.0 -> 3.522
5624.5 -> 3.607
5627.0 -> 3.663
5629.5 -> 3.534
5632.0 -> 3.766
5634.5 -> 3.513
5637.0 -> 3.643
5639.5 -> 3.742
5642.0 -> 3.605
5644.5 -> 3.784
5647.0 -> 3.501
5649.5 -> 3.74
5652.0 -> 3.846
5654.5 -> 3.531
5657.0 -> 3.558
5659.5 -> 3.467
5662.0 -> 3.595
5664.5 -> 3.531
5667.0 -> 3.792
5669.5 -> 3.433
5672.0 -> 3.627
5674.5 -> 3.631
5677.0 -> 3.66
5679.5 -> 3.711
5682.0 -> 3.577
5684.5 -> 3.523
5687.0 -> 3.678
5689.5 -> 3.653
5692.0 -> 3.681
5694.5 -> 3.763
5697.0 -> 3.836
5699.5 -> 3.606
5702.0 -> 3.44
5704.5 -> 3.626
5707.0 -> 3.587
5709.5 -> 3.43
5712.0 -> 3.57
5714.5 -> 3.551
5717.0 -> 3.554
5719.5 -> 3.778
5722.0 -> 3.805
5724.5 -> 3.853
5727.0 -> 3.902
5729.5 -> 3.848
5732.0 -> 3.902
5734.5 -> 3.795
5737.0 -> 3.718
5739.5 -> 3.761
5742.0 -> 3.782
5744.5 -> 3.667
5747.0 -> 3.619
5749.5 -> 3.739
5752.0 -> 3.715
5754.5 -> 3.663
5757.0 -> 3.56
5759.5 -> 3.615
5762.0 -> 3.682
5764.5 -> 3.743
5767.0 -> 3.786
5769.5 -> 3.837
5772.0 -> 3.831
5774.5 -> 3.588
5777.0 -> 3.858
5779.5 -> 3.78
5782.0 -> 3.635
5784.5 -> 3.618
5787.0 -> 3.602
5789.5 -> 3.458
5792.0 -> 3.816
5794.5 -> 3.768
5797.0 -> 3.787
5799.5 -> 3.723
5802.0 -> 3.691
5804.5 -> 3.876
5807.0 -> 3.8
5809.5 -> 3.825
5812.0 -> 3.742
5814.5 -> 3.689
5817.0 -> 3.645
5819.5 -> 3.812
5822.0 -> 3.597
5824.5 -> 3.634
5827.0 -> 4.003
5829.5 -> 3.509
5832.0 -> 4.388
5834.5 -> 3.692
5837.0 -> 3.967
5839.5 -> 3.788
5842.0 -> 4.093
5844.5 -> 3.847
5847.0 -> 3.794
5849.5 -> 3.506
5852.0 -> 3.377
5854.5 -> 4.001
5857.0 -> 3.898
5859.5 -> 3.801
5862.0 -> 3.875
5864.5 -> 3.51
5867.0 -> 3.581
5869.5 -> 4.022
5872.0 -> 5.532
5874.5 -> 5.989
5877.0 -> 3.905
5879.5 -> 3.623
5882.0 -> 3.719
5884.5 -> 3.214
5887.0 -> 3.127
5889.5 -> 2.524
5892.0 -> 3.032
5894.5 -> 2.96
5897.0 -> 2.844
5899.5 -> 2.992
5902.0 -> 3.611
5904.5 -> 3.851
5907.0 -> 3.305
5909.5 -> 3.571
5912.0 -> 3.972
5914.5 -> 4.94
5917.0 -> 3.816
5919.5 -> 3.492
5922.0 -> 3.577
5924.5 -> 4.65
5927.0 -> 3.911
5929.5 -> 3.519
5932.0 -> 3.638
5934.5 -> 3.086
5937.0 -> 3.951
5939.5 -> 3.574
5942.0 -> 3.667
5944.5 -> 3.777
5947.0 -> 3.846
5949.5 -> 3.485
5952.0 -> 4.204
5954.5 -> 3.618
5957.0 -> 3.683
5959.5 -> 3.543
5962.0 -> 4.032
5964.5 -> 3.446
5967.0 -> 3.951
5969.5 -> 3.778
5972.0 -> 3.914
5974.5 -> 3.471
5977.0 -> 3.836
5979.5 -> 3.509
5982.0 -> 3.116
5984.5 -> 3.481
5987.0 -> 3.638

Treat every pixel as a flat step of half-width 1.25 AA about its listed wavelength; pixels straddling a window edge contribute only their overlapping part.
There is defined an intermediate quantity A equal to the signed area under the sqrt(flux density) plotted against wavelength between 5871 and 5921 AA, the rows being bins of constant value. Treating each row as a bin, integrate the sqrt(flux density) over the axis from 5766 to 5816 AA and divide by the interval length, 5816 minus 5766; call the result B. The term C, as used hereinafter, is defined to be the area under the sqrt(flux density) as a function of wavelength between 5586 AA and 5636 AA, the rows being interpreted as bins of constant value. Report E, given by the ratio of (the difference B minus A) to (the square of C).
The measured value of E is -0.0104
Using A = 95.5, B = 1.93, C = 94.9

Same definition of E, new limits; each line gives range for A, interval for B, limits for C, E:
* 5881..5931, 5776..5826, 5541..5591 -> -0.0099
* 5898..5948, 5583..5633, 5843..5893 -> -0.0100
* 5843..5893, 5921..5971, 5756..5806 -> -0.0102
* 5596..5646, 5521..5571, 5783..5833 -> -0.0100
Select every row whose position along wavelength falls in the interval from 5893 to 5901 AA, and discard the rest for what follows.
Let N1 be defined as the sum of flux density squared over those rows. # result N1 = 26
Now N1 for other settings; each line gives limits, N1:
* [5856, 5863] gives 45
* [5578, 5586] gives 40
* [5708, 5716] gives 37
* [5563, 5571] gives 44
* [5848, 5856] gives 40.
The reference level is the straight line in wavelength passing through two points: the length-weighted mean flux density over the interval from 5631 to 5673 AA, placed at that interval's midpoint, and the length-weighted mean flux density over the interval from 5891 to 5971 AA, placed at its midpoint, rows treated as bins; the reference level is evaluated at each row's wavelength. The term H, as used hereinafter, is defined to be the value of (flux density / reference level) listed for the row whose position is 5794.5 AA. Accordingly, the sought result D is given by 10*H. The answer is 10.3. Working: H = 1.03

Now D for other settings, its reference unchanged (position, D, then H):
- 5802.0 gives 10.1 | 1.01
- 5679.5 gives 10.2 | 1.02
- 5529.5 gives 11.5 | 1.15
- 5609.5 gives 10.2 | 1.02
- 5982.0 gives 8.5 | 0.85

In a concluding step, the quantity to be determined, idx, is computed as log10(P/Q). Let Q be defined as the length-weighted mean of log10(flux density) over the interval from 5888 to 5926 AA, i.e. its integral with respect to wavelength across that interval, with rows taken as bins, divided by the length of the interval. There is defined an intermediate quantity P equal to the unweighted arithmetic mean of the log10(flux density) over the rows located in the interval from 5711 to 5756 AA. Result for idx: 0.023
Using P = 0.572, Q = 0.543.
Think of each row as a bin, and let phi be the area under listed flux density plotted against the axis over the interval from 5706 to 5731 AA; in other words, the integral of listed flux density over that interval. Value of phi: 92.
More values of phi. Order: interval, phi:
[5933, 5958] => 92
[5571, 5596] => 91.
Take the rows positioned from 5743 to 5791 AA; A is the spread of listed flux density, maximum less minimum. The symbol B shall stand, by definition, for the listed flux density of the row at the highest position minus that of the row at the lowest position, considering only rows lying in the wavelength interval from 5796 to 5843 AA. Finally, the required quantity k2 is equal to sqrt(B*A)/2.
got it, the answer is 0.17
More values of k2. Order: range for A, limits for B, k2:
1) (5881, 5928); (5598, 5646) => 0.16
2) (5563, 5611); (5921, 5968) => 0.22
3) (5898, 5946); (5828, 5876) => 1.10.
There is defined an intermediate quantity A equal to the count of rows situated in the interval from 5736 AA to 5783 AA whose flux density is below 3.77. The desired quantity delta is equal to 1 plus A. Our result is 14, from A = 13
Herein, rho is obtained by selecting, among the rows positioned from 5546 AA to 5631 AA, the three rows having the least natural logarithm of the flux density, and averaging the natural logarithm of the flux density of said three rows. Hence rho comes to 1.23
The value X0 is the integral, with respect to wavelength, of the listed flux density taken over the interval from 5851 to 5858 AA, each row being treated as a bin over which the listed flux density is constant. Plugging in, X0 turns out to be 26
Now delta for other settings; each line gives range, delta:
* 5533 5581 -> 12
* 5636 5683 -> 17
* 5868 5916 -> 13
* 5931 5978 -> 11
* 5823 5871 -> 8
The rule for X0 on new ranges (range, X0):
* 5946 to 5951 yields 18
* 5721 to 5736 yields 58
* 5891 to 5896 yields 15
